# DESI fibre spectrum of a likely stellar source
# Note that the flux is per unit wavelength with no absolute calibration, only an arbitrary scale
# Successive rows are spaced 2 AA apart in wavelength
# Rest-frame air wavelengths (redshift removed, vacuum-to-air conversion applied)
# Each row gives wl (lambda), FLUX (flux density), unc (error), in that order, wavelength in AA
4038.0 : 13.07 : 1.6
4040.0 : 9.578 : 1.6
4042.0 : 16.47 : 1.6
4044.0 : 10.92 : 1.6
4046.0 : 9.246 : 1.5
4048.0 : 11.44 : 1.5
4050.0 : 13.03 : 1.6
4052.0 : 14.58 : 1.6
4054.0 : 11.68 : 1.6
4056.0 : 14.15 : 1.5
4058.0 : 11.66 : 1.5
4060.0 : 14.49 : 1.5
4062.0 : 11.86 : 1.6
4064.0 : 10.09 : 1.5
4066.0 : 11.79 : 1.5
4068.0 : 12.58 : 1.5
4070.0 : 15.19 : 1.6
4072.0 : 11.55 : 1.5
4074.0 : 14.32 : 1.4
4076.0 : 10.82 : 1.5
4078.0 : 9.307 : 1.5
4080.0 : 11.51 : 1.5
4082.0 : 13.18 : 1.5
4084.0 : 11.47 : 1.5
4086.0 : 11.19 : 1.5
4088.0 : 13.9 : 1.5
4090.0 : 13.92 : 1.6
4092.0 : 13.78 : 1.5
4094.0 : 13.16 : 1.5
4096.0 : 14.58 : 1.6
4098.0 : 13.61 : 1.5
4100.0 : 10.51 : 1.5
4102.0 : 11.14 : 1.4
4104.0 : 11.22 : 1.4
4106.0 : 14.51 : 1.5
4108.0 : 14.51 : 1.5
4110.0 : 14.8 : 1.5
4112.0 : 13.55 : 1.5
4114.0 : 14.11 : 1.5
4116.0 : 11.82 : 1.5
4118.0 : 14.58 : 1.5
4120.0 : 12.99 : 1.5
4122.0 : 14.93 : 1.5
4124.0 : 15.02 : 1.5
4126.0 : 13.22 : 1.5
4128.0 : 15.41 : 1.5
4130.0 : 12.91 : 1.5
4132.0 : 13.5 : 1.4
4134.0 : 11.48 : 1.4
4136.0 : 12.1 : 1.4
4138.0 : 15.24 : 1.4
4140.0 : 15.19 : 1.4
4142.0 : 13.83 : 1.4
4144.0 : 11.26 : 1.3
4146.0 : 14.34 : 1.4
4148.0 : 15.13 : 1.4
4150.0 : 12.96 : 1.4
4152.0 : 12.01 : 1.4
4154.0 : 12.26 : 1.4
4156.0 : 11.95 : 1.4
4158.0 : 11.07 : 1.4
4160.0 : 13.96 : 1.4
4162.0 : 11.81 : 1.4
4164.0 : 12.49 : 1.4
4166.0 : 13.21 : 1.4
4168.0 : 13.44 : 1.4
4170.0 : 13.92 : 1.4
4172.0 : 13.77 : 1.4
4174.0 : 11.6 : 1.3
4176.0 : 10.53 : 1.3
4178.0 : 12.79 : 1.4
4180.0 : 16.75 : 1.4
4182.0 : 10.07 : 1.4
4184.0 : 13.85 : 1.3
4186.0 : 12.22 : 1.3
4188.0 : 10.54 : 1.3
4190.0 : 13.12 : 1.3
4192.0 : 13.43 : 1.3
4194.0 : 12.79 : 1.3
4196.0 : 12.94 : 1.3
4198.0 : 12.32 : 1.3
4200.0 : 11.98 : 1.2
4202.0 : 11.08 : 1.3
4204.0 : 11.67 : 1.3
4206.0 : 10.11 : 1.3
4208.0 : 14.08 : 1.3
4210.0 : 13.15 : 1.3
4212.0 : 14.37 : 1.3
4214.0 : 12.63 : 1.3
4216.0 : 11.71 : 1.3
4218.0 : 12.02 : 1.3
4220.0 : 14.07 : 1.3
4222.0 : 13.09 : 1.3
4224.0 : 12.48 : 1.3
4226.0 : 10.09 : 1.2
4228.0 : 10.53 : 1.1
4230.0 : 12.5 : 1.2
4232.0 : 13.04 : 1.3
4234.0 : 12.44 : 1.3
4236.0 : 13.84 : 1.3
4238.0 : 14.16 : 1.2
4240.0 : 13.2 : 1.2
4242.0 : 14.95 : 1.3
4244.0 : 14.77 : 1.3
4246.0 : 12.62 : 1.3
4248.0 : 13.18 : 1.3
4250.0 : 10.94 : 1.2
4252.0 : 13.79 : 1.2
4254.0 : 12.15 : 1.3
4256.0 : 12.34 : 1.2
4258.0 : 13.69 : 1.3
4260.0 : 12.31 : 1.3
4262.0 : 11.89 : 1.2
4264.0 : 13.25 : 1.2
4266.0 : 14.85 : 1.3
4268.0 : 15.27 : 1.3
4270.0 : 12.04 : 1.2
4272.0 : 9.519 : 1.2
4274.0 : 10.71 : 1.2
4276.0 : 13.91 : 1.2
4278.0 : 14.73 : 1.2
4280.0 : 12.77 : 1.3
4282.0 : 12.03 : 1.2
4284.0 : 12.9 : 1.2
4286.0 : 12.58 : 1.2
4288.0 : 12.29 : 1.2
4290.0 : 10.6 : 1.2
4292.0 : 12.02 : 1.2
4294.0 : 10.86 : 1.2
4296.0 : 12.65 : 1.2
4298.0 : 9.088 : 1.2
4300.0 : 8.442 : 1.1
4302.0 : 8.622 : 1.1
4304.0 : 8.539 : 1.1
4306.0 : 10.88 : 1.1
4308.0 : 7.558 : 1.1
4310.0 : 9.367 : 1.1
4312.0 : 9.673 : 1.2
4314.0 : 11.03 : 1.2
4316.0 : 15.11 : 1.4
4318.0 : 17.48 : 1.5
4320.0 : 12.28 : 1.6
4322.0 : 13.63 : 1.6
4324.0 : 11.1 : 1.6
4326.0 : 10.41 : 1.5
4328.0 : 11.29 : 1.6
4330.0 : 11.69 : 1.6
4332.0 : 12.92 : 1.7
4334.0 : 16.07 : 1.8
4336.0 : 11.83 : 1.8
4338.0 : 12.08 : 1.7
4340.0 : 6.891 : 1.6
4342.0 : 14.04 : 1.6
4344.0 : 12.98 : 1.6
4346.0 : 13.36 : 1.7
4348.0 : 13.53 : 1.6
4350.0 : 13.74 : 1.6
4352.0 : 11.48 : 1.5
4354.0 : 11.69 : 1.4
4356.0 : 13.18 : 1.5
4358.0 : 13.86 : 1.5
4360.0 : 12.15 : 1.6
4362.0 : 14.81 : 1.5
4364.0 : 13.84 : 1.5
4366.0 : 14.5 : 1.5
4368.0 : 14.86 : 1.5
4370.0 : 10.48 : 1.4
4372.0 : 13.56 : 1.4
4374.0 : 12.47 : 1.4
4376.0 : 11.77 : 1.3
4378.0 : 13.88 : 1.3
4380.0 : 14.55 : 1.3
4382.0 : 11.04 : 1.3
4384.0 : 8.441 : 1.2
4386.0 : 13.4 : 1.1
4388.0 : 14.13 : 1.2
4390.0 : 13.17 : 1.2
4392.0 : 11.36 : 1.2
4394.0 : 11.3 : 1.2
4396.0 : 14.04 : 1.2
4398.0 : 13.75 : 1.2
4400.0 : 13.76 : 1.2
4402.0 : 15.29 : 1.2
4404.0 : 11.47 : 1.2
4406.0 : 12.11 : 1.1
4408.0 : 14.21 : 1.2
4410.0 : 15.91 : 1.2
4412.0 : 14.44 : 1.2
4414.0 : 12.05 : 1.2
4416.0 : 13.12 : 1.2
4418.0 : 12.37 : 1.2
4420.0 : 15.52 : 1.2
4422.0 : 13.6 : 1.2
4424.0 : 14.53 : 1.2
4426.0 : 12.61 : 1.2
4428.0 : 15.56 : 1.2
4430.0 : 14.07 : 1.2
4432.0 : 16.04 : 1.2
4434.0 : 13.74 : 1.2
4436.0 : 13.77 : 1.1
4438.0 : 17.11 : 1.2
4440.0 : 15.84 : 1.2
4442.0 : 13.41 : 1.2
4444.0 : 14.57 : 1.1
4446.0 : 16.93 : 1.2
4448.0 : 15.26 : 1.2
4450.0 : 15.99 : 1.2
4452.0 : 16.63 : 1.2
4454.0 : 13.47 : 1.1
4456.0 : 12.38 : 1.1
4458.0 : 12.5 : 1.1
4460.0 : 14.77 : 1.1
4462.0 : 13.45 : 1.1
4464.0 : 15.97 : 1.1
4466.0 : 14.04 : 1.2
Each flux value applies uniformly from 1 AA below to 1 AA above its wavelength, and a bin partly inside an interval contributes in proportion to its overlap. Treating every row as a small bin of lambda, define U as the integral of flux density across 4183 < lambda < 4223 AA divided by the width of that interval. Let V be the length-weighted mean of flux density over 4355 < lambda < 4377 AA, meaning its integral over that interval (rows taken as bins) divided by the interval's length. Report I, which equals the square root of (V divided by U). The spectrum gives 1.03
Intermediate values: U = 12.6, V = 13.2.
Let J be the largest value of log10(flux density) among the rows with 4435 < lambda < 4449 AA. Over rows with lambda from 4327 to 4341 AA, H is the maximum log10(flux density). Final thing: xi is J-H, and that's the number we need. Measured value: 0.03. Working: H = 1.21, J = 1.23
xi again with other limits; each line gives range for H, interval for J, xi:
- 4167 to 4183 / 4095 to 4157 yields -0.04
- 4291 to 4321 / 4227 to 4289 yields -0.06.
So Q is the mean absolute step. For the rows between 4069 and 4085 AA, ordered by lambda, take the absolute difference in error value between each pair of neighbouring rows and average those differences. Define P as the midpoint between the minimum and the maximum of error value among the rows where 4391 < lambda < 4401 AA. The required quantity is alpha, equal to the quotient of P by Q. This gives 28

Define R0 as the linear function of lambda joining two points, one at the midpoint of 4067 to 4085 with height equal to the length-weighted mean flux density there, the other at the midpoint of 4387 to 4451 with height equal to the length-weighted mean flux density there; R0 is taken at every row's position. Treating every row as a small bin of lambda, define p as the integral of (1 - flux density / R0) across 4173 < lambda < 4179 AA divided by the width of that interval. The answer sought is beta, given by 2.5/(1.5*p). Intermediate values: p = 0.09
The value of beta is 19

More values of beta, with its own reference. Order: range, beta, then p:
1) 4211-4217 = 324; 0.01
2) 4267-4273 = 22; 0.08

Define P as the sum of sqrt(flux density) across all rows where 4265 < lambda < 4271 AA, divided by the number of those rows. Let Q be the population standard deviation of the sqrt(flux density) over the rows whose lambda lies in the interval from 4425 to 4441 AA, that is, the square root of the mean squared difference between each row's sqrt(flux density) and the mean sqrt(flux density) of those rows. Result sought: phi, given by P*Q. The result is 0.69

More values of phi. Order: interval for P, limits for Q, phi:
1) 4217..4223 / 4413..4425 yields 0.59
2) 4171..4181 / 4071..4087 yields 0.74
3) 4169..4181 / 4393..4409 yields 0.68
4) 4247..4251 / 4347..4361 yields 0.45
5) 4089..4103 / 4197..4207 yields 0.42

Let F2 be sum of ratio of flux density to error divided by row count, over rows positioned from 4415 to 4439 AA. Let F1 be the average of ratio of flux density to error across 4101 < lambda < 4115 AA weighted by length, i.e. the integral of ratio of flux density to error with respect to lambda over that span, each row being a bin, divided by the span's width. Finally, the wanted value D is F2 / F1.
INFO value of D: 1.32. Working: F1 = 9.1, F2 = 12.0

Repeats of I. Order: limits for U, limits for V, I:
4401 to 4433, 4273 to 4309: 0.90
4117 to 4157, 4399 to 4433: 1.01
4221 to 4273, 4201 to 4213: 0.98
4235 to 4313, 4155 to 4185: 1.03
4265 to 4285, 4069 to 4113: 1.00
